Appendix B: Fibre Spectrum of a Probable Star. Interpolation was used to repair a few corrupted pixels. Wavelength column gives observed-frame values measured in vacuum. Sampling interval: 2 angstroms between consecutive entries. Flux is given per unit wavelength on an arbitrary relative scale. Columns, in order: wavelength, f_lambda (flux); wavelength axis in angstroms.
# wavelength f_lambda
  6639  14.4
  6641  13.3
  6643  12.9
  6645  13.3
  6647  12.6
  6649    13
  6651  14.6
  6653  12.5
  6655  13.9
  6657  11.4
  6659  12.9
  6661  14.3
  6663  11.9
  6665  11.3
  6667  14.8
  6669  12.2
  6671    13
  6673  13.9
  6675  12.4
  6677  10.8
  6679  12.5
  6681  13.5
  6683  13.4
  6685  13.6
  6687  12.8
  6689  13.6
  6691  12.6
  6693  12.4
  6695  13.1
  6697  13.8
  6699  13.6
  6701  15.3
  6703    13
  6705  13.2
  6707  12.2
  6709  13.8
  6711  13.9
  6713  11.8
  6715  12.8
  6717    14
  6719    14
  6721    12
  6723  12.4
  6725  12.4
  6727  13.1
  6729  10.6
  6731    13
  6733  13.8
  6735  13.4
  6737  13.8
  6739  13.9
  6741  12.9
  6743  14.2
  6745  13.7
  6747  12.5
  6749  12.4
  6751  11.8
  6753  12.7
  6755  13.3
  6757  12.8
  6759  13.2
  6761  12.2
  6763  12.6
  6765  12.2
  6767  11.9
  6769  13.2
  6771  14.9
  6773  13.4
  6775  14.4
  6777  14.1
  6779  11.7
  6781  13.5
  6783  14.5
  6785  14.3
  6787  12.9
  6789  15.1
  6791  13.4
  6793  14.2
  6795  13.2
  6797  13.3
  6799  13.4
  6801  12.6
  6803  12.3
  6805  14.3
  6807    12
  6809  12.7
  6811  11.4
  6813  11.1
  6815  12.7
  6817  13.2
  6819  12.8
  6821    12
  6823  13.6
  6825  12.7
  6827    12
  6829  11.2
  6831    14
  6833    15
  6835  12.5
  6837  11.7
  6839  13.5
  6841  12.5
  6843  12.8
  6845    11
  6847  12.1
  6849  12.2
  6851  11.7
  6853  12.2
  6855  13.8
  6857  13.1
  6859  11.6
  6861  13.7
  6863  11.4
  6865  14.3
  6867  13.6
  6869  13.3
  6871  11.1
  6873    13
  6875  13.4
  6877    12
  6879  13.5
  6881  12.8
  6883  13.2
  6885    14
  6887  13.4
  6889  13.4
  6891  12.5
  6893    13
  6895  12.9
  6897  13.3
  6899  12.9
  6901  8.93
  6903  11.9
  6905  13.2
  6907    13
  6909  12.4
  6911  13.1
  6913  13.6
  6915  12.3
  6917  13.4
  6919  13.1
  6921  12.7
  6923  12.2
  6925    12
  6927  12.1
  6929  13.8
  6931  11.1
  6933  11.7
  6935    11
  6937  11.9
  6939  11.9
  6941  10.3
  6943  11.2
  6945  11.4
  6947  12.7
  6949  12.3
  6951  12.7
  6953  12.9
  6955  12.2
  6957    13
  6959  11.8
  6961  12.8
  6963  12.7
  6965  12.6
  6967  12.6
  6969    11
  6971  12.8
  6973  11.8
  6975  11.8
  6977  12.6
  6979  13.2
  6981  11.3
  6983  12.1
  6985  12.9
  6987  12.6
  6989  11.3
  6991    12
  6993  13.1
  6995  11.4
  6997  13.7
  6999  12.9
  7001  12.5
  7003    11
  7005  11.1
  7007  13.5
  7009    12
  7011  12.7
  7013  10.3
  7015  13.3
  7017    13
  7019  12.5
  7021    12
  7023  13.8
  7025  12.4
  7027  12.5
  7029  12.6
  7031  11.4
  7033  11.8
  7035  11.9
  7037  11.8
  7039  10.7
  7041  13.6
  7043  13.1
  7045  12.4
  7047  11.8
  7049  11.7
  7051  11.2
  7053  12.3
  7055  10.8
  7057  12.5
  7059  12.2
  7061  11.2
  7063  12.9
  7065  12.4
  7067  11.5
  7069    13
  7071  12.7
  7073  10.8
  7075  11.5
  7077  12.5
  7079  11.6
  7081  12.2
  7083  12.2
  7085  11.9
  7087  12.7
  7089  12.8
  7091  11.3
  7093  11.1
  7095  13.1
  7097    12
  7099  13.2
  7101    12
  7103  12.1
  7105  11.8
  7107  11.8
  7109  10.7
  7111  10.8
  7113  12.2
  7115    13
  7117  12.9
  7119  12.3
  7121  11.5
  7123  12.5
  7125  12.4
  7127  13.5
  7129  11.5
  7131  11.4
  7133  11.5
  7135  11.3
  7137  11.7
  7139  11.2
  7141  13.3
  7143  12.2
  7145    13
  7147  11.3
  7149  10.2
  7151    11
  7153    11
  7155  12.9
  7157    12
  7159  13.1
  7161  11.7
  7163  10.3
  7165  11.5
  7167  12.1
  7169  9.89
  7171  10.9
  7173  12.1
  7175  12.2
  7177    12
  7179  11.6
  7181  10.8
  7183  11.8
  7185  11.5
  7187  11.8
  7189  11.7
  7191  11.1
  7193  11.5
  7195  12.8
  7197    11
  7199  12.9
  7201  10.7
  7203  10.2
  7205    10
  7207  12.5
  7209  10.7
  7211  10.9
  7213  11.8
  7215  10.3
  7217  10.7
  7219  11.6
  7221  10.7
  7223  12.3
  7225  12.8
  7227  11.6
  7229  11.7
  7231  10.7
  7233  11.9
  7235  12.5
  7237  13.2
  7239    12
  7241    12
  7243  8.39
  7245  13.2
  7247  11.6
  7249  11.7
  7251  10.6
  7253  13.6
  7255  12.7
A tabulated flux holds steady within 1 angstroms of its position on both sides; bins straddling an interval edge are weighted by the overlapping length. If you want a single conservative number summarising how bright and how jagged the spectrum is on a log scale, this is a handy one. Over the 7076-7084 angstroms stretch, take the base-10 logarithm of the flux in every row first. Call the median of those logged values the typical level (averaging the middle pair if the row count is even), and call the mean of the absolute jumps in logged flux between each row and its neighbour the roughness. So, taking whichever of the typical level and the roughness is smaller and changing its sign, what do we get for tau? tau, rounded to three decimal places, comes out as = -0.018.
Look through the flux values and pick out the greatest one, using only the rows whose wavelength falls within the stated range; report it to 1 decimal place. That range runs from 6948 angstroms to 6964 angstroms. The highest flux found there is 13.0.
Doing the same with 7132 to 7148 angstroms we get 13.3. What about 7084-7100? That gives 13.2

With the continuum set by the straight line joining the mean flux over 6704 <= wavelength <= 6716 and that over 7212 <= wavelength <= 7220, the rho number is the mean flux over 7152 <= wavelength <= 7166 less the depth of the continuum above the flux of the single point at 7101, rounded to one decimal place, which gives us 12.3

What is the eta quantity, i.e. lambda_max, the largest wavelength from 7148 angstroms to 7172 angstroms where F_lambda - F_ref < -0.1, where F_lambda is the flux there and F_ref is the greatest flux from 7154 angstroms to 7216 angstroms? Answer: 7171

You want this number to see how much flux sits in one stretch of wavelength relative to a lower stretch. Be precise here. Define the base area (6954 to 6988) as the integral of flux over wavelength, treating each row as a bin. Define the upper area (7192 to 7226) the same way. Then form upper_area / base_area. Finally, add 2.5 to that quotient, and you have 3.42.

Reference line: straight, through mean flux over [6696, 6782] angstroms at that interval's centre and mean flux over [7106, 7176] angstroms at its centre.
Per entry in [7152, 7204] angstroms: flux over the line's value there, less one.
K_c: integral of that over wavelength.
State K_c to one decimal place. -0.4 angstroms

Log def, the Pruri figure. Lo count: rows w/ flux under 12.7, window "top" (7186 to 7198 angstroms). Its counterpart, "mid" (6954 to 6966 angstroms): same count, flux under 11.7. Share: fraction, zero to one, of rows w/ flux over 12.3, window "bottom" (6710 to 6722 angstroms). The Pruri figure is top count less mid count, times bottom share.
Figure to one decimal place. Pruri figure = 3.3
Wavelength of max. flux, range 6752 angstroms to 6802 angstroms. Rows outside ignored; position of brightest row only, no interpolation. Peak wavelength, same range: 6789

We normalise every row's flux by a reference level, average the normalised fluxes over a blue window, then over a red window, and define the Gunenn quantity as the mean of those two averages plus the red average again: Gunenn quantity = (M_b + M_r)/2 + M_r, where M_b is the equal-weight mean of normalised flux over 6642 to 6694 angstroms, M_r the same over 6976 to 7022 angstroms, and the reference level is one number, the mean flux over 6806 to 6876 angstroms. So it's 1.98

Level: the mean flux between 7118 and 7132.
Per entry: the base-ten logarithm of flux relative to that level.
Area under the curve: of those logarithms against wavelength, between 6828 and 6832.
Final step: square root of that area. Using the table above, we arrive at 0.23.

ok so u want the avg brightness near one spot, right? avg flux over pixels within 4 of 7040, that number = 12.30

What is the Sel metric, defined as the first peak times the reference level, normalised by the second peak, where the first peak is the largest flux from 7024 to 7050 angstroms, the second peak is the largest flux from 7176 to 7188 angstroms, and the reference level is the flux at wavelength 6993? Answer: 14.8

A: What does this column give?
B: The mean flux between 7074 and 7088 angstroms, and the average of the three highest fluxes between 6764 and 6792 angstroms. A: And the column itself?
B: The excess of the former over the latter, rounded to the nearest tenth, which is -2.7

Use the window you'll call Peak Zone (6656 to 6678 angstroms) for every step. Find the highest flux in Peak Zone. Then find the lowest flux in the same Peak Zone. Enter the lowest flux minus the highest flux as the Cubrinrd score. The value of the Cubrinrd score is -4.0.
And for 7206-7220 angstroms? -2.2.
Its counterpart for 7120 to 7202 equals -3.6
